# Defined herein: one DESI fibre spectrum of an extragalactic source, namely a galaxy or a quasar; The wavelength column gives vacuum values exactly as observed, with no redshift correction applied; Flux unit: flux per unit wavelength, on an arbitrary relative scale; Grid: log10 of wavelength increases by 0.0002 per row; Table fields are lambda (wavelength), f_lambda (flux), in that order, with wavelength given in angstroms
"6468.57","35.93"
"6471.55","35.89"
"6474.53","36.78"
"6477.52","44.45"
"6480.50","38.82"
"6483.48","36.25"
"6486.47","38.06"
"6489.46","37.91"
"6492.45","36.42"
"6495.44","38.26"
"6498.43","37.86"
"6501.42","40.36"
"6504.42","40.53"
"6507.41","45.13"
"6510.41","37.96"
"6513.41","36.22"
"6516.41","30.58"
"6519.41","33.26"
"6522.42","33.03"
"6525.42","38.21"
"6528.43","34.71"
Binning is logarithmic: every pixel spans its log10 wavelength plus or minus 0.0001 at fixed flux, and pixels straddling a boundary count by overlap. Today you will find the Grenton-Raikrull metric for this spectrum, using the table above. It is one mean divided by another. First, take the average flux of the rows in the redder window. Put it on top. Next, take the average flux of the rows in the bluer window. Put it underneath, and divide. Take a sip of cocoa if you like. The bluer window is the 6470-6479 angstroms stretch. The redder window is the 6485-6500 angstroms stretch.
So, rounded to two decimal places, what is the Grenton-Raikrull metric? 0.97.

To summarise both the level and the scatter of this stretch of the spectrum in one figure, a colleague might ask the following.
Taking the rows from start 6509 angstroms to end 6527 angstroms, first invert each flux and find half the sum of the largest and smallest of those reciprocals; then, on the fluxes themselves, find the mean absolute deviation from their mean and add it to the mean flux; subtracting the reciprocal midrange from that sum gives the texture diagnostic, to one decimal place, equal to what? 37.4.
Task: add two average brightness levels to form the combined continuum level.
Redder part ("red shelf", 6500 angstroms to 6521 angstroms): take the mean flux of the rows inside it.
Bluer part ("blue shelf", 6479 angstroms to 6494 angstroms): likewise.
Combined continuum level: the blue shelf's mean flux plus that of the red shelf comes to 75.2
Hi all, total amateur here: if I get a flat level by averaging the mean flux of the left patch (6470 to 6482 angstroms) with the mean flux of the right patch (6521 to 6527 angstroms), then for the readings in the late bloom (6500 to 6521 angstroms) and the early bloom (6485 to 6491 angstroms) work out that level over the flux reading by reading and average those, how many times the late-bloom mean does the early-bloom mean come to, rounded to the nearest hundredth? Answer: 0.98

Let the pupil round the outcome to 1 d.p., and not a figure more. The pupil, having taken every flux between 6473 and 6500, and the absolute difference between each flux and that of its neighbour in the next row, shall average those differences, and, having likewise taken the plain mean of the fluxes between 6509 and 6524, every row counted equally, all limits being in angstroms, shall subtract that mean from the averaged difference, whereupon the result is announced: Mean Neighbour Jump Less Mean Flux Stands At -31.5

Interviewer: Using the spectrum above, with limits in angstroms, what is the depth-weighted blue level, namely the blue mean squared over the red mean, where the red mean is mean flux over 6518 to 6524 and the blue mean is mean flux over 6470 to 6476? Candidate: 39.8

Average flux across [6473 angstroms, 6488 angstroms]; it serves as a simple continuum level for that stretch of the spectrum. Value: 38.9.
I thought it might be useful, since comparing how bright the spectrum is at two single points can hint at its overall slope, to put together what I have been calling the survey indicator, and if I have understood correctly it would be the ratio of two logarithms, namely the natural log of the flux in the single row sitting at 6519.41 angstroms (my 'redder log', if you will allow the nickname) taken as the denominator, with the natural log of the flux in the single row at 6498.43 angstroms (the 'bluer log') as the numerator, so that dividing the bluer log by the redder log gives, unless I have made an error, 1.04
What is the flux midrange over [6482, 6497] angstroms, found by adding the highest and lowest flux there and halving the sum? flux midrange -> 37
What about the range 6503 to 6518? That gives 38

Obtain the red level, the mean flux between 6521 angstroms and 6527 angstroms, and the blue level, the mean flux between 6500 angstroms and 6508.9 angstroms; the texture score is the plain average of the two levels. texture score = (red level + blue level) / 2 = 38.8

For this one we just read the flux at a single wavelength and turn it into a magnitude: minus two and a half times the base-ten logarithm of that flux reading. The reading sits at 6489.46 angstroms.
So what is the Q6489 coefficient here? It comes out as -3.95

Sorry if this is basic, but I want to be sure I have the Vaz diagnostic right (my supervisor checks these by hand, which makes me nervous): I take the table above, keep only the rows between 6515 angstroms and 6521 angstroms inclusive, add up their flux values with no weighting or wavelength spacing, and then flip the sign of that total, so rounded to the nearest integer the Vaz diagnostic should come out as -64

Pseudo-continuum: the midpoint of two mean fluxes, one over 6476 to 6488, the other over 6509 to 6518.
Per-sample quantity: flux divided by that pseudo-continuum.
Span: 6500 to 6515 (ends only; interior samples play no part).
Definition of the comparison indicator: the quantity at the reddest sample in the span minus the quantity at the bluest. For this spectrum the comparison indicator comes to -0.11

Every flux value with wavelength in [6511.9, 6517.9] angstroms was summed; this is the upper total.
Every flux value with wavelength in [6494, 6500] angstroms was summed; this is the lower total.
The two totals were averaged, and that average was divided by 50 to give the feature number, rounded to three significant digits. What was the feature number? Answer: 1.43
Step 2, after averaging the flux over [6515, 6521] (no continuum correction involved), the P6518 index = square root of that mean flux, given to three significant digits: 5.65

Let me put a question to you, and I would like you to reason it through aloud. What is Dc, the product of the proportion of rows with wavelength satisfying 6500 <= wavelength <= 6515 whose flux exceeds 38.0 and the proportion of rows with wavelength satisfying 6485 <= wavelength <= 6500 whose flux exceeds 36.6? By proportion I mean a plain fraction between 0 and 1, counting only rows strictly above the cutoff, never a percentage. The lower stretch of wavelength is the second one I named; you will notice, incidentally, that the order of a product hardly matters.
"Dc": 0.48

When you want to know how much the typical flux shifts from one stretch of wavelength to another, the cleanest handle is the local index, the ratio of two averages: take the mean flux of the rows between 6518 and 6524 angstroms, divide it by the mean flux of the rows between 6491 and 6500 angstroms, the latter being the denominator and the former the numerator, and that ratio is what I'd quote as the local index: 0.88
